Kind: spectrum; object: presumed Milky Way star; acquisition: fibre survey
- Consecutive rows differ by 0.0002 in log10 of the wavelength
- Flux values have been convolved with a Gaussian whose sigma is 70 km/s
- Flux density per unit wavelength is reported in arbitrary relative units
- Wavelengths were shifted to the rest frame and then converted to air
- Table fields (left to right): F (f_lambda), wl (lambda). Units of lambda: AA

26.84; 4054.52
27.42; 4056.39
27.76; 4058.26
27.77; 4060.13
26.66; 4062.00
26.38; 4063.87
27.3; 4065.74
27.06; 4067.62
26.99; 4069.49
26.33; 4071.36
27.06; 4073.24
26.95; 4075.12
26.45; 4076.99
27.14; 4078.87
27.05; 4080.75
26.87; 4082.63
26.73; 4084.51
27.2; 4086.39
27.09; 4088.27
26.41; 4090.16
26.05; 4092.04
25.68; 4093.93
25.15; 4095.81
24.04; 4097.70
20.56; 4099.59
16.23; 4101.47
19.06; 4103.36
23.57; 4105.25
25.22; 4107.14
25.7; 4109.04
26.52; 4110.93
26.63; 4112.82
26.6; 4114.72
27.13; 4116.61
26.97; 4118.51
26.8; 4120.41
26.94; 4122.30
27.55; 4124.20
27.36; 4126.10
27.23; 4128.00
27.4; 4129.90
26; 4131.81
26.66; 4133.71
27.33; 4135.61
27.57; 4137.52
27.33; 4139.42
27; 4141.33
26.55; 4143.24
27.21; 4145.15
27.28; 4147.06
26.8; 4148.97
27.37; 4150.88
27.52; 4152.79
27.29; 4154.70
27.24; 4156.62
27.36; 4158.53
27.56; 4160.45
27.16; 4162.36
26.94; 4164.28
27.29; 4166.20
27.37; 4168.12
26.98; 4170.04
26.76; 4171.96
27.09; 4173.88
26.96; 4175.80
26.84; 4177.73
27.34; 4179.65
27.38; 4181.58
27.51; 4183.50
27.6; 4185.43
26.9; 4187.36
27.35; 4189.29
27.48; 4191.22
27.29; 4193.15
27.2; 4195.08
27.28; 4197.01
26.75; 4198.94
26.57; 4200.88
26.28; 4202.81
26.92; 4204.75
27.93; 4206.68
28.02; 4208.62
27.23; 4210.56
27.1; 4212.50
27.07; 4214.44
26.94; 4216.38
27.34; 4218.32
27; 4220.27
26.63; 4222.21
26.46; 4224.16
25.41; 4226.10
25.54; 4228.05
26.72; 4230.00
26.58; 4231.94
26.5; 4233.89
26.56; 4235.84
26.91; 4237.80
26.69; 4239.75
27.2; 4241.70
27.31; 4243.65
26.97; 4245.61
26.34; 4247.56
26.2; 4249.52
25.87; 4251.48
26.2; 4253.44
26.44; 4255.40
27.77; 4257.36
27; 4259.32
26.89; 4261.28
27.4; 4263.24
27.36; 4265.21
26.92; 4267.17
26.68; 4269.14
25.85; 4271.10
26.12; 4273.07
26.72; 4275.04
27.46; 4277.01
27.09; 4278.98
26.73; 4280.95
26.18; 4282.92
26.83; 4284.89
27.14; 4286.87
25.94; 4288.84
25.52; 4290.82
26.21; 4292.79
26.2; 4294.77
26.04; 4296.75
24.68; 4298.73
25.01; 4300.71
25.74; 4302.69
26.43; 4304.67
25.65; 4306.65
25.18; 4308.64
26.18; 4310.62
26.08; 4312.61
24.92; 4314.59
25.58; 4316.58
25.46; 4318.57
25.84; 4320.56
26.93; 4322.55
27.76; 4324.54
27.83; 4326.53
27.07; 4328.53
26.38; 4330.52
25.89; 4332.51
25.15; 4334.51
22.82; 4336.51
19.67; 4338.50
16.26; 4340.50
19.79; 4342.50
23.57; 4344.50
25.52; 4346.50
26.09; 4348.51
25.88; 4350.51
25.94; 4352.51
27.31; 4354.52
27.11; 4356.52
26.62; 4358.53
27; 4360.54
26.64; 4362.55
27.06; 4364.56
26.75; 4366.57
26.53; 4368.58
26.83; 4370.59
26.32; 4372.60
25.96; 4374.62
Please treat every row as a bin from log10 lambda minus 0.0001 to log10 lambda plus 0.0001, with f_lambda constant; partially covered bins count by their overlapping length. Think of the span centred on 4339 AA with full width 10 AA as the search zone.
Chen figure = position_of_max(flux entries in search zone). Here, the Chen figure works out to 4334.51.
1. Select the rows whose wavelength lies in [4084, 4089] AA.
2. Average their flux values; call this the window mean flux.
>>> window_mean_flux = 27.0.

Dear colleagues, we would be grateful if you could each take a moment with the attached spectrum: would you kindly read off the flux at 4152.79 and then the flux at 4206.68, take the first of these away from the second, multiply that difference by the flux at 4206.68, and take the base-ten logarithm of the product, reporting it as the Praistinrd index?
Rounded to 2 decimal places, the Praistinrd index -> 1.06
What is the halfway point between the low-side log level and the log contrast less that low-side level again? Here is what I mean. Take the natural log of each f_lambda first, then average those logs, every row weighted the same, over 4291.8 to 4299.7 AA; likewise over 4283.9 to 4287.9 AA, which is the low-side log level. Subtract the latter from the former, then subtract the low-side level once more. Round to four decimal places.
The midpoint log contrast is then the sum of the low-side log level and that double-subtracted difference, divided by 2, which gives -0.0229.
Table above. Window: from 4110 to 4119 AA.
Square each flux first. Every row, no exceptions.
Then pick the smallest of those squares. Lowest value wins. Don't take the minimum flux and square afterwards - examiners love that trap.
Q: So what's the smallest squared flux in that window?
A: 703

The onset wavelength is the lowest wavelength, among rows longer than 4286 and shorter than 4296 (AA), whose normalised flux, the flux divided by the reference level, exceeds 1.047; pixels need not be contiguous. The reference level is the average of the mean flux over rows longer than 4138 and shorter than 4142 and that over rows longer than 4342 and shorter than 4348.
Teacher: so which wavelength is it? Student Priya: 4286.87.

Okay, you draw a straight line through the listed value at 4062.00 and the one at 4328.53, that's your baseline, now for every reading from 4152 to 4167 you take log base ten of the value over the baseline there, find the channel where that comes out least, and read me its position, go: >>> 4164.28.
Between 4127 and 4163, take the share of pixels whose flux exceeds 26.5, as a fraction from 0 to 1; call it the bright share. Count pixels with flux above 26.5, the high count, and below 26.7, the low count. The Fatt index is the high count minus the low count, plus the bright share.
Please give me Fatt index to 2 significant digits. 16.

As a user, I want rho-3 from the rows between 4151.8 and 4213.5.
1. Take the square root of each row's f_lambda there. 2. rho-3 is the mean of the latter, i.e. 5.22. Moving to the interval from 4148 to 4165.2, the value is 5.22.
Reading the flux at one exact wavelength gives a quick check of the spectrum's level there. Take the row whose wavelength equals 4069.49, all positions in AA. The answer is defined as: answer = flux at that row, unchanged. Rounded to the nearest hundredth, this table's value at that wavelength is 26.99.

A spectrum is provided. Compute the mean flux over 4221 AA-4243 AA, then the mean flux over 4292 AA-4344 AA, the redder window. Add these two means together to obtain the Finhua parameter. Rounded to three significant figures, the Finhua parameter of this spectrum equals 51.5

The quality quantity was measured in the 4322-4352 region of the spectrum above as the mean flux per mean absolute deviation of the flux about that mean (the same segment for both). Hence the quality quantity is 9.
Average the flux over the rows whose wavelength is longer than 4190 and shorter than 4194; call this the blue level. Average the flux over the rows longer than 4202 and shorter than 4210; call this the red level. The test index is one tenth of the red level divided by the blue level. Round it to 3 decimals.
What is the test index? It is 0.100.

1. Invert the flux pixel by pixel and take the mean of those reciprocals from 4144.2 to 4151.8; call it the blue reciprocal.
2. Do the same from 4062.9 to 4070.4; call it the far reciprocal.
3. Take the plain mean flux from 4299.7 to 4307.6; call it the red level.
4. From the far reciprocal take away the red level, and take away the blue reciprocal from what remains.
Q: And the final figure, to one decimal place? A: -25.7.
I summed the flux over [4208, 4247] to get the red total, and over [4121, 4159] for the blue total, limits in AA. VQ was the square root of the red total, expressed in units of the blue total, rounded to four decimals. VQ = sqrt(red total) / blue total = 0.0426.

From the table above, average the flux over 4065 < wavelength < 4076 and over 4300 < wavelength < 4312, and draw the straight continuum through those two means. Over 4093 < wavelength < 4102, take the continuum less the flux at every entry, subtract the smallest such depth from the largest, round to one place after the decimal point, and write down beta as 9.4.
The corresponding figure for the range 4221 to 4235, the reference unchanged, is 1.3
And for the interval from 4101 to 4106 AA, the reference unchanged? 7.4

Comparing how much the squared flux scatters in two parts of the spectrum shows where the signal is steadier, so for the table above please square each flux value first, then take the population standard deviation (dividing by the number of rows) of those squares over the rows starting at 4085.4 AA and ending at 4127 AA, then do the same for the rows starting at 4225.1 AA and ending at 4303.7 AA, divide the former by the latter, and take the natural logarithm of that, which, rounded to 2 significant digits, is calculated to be 1.3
